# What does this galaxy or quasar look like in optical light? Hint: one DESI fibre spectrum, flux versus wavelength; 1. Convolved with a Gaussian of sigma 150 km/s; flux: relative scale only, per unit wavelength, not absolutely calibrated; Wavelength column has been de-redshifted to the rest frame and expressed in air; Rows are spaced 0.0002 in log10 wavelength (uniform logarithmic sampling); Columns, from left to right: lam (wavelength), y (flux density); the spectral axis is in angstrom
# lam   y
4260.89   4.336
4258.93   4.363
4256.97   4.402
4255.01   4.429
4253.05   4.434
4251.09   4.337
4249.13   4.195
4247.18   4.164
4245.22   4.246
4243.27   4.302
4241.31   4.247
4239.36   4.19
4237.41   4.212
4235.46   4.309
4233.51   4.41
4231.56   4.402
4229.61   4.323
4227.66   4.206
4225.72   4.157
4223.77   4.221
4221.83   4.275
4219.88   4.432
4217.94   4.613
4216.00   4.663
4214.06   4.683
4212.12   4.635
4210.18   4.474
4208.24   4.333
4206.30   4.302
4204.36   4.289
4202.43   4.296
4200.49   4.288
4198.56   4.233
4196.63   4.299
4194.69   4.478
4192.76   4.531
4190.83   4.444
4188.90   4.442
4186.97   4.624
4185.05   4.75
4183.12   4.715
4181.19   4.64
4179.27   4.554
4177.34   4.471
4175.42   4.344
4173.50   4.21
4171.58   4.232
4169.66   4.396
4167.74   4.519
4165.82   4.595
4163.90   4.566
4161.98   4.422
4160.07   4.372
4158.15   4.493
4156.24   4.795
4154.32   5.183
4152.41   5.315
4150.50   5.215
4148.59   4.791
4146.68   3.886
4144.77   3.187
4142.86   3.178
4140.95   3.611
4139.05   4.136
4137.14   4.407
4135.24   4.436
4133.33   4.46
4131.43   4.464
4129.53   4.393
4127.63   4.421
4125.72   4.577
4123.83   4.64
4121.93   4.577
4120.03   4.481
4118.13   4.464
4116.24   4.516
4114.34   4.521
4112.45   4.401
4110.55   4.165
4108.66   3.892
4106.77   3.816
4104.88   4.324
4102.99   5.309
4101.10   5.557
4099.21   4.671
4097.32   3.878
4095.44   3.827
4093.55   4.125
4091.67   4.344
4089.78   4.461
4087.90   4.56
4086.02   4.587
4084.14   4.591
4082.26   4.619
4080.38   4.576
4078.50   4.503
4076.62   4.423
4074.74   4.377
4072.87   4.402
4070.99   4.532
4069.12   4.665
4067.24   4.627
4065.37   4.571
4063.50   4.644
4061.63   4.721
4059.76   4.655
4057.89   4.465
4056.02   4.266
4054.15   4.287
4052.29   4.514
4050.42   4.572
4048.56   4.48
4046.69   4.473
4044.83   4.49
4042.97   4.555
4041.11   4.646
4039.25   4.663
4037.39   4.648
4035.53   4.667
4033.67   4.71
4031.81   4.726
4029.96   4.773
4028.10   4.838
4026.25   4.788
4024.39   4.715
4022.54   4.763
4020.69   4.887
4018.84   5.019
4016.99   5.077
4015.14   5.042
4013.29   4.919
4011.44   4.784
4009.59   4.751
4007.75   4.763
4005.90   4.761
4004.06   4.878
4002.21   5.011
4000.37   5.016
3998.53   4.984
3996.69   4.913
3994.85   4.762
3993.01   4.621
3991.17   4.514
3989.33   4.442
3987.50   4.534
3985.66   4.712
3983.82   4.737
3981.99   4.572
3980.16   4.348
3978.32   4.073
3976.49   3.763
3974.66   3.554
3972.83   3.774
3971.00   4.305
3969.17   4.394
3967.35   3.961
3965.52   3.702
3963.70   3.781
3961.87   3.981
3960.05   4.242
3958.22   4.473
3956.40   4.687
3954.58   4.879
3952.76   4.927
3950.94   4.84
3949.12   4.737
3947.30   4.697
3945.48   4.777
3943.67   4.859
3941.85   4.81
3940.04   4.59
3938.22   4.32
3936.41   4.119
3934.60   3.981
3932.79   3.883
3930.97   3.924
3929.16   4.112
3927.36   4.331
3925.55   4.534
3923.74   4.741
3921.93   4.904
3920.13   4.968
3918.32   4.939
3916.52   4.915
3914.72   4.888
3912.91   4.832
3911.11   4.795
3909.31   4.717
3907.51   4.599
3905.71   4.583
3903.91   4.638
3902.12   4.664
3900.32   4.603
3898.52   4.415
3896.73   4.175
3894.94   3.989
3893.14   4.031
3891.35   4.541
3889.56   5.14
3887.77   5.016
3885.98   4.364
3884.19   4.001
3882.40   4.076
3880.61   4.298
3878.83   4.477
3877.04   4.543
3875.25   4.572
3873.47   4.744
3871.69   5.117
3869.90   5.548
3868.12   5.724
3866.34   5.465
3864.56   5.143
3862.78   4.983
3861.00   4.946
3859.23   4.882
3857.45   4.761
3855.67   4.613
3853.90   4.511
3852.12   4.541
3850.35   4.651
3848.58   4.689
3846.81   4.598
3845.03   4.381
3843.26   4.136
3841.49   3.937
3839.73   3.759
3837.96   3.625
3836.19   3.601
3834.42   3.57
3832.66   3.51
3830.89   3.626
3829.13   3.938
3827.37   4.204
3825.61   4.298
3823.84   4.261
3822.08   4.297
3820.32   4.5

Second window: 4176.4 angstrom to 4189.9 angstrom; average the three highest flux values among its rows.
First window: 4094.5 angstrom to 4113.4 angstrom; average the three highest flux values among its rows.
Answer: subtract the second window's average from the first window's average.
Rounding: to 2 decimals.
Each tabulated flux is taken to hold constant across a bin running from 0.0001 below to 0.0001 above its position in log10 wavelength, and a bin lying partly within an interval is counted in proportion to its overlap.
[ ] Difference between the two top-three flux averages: 0.48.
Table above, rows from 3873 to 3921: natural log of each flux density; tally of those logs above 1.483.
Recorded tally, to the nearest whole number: 20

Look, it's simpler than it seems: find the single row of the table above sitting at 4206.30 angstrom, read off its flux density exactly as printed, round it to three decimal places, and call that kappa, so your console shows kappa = 4.302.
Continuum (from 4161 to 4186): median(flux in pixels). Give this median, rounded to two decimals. 4.52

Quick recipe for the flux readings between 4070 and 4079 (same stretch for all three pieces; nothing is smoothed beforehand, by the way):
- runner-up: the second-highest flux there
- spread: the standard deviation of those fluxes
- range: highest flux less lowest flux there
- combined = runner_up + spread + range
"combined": 4.72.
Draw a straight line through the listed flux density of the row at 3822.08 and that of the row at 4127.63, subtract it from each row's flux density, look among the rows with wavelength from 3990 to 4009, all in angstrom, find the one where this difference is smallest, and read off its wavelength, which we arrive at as 3991.17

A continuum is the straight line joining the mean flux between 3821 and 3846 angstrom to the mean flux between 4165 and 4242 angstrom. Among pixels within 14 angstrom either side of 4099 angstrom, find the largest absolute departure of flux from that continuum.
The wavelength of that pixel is 4101.10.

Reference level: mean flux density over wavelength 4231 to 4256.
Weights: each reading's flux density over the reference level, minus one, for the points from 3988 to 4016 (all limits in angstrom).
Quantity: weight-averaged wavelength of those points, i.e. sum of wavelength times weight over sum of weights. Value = 4003.7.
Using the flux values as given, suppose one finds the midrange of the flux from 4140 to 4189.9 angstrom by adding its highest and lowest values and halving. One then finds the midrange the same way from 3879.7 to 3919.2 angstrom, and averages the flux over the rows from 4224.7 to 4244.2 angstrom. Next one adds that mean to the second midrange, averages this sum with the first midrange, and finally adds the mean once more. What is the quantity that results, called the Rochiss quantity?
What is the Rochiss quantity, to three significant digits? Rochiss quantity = 10.8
